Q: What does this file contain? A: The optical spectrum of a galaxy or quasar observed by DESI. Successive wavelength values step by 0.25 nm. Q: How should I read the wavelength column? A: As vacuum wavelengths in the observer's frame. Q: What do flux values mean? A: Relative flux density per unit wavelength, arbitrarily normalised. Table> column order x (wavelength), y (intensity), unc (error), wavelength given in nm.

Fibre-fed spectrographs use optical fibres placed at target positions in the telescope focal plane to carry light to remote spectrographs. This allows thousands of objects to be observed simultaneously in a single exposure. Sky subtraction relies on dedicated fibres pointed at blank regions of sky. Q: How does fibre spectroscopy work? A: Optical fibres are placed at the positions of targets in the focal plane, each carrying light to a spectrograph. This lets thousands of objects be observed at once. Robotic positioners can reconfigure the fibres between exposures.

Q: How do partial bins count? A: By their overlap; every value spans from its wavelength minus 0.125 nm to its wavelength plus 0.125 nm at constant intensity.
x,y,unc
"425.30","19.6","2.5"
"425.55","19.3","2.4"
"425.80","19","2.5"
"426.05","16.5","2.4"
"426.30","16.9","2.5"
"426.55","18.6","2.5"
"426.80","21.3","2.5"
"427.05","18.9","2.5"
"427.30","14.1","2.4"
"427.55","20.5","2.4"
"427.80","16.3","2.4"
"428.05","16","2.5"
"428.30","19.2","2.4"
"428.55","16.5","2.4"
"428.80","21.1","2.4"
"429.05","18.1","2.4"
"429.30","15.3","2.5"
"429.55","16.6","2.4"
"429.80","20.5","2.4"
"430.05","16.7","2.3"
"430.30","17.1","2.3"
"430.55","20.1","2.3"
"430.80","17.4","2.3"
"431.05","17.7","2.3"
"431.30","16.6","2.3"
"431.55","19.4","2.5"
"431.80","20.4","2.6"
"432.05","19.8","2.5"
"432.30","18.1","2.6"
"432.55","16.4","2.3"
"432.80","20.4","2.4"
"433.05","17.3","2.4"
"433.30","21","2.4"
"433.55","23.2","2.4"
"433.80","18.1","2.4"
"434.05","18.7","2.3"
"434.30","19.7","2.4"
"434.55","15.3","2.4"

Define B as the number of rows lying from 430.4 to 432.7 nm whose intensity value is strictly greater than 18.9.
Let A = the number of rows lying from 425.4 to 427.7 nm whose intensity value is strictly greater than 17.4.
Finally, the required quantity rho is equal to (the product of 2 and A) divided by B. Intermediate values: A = 6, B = 4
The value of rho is 3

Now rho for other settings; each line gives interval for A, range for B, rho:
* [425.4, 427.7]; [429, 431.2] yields 6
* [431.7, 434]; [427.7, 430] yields 5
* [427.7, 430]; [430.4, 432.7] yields 2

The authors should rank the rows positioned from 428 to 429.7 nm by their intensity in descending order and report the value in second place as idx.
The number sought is 19.2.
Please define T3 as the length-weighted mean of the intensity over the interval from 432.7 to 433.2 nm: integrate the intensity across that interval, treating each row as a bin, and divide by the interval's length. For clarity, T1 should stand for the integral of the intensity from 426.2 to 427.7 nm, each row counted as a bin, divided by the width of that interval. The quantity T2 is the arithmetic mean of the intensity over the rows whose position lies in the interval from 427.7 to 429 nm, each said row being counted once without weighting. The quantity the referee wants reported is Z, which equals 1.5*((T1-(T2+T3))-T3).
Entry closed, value -56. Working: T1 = 18.4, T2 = 17.8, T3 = 18.9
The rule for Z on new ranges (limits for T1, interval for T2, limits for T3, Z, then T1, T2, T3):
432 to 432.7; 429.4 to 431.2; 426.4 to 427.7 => -56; 18.0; 18.0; 18.6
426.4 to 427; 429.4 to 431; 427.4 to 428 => -51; 19.7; 18.1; 17.9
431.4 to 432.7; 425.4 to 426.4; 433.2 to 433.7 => -65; 18.8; 17.9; 22.0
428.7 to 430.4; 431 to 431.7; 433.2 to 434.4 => -60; 17.9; 17.9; 20.1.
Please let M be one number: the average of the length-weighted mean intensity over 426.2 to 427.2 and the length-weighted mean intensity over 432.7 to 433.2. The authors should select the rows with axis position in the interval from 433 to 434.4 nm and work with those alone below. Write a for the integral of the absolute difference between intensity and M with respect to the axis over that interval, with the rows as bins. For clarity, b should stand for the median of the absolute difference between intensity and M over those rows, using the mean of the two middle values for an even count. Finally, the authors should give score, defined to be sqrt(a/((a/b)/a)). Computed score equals 1.7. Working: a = 2.31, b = 1.20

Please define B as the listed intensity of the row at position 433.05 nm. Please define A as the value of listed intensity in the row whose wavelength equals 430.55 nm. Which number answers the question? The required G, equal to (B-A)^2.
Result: 8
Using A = 20.1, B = 17.3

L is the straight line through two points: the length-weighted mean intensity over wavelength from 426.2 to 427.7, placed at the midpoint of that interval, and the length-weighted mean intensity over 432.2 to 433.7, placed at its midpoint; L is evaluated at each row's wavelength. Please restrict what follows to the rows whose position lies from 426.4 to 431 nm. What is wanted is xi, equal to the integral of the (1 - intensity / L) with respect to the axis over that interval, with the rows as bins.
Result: 0.16 nm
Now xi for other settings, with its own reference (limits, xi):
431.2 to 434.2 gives 0.03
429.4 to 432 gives 0.10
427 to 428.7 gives 0.11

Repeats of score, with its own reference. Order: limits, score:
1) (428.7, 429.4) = 1.8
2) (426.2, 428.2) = 3.0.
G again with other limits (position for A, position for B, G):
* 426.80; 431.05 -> 13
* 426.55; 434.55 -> 11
